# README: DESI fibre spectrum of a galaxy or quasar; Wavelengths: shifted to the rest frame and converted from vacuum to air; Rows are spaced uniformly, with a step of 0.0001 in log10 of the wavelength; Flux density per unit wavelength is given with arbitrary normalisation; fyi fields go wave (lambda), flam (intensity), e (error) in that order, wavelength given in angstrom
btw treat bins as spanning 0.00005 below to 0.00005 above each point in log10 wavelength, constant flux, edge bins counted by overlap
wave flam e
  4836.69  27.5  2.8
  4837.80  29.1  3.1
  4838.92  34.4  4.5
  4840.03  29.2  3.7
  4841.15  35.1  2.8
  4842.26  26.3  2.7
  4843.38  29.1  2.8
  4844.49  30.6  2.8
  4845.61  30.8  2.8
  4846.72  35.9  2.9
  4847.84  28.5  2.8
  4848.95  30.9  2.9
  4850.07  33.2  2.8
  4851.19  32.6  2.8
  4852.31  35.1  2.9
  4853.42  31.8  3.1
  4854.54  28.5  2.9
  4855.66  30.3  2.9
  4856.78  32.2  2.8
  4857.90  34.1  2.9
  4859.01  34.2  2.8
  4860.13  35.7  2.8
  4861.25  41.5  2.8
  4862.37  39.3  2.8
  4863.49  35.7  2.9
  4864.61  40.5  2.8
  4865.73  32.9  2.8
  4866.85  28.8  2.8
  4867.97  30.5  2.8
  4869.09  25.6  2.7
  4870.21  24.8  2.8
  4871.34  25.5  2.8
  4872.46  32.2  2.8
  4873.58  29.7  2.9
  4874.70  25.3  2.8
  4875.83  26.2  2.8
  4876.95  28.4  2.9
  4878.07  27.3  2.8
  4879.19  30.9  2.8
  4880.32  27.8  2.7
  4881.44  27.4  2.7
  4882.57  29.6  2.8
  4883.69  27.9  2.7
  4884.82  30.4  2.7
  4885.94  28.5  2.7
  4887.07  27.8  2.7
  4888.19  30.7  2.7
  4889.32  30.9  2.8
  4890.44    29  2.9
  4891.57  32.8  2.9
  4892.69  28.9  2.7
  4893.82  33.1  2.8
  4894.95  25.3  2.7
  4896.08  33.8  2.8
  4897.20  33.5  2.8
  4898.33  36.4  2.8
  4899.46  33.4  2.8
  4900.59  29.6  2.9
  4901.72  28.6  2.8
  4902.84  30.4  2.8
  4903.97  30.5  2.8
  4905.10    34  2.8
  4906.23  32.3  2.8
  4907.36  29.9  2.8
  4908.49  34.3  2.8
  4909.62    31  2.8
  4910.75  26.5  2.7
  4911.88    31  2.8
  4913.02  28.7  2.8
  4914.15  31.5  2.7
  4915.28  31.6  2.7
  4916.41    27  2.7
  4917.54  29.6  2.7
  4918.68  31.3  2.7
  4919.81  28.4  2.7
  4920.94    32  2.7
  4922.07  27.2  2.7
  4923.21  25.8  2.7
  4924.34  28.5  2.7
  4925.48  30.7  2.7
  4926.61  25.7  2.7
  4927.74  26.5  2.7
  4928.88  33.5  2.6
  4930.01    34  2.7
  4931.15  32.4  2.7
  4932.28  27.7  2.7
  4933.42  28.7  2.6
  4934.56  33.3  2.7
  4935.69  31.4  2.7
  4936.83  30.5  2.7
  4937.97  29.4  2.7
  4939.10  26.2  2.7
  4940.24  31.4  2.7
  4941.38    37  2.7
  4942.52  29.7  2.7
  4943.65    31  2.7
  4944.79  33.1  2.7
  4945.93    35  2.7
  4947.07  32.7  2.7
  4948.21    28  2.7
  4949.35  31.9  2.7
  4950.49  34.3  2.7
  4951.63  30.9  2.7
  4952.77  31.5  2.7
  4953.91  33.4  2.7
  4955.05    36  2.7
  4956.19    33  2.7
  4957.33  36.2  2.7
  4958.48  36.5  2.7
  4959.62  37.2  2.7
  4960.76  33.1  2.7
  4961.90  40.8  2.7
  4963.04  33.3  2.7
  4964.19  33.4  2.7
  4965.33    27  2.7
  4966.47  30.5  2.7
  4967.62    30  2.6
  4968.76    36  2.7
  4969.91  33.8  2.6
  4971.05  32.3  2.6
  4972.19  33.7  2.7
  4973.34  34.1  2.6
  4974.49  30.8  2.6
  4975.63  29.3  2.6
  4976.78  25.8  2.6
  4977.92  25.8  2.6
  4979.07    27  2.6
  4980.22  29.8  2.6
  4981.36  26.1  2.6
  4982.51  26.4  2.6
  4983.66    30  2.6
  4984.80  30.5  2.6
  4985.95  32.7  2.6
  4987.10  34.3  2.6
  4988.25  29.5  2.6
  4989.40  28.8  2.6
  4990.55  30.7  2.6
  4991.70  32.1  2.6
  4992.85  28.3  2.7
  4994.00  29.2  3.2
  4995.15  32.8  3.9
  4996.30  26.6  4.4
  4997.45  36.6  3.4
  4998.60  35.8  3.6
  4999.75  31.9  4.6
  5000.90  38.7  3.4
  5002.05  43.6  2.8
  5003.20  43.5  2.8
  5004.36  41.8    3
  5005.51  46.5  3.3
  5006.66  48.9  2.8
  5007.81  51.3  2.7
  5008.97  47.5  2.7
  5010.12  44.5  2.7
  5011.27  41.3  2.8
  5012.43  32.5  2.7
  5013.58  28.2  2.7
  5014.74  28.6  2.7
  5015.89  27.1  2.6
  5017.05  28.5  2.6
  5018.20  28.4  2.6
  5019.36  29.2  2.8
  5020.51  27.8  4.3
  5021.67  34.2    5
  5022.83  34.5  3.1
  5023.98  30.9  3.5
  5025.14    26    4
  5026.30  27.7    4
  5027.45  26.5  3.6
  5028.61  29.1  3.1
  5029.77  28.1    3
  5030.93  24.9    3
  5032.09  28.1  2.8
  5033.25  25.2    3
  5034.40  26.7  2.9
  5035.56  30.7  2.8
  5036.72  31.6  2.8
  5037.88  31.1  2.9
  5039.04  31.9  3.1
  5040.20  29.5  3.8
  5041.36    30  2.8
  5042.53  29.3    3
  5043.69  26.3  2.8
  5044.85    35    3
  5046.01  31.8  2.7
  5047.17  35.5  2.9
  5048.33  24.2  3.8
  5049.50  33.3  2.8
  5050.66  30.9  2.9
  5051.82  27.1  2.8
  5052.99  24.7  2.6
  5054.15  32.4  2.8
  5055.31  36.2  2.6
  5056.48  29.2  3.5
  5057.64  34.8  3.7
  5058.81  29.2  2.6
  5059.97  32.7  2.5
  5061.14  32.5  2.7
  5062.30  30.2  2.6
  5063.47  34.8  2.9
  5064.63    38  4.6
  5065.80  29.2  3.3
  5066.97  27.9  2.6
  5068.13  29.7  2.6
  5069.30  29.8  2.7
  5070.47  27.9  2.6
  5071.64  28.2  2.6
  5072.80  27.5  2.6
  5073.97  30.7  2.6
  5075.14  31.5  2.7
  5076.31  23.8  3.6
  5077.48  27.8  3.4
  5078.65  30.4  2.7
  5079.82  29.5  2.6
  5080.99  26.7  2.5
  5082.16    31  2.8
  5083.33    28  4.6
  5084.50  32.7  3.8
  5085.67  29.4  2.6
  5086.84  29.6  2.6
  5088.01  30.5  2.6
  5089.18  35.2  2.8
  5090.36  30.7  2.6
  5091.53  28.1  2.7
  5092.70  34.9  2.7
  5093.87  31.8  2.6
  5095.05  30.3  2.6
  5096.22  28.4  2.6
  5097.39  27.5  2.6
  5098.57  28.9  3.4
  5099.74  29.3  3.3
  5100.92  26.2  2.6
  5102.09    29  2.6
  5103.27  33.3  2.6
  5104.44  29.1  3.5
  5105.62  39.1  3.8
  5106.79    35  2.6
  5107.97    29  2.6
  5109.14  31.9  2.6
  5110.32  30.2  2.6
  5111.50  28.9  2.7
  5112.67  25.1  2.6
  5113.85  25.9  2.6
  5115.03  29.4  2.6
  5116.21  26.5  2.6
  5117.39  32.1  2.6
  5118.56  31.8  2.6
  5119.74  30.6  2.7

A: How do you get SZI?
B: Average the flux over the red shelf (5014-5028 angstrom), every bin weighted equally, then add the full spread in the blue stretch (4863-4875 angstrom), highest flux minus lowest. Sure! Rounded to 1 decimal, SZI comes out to 44.8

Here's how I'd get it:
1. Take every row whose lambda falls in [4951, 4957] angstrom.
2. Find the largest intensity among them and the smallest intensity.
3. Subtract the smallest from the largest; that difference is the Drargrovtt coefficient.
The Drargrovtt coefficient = 5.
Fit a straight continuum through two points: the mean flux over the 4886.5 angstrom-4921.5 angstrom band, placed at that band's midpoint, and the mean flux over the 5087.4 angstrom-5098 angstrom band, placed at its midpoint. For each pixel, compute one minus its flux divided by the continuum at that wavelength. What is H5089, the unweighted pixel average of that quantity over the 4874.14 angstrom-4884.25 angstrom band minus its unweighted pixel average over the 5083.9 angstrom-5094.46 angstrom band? 0.11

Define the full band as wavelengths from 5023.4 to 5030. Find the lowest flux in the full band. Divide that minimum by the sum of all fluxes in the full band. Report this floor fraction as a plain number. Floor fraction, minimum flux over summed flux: 0.15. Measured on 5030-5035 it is 0.24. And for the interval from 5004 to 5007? 0.30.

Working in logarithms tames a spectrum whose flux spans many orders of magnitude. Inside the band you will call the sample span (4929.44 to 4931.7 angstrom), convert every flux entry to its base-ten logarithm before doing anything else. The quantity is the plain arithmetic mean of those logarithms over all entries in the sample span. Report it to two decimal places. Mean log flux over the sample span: 1.52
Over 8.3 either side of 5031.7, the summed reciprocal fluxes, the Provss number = 0.495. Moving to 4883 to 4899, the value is 0.461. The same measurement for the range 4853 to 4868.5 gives 0.417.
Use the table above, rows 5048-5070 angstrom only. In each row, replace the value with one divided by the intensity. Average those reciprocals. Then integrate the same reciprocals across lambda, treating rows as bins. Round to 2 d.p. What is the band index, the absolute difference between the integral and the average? 0.69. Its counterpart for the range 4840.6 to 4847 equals 0.18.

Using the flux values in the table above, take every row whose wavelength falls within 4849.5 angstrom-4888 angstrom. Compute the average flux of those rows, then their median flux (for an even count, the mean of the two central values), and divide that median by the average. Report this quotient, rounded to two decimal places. 0.98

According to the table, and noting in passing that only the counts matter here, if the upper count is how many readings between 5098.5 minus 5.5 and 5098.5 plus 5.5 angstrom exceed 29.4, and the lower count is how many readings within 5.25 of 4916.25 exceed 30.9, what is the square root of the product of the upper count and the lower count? 3.9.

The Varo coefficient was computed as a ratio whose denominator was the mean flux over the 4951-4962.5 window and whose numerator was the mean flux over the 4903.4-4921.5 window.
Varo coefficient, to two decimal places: 0.88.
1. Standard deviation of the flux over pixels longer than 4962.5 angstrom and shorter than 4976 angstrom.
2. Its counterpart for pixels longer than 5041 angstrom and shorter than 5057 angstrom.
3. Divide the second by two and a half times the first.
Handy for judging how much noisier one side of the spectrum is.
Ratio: 0.62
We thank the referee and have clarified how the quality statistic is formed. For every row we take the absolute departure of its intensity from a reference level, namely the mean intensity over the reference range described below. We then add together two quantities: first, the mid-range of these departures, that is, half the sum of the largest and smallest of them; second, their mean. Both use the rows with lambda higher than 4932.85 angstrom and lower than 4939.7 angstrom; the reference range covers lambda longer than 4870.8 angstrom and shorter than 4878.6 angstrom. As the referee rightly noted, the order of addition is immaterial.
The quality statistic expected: 5.8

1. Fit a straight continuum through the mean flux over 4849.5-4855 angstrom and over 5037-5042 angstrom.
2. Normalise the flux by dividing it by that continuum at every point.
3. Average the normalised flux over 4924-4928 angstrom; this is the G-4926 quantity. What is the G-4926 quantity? 0.88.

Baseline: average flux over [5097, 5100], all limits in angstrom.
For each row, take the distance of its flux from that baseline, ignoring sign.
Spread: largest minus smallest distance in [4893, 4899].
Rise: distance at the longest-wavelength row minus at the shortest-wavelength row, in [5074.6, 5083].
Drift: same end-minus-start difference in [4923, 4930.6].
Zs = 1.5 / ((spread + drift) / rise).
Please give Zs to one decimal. -0.1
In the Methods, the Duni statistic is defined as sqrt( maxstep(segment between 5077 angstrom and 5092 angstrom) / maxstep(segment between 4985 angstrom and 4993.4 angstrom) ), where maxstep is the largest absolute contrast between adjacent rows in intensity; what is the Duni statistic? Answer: 0.99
